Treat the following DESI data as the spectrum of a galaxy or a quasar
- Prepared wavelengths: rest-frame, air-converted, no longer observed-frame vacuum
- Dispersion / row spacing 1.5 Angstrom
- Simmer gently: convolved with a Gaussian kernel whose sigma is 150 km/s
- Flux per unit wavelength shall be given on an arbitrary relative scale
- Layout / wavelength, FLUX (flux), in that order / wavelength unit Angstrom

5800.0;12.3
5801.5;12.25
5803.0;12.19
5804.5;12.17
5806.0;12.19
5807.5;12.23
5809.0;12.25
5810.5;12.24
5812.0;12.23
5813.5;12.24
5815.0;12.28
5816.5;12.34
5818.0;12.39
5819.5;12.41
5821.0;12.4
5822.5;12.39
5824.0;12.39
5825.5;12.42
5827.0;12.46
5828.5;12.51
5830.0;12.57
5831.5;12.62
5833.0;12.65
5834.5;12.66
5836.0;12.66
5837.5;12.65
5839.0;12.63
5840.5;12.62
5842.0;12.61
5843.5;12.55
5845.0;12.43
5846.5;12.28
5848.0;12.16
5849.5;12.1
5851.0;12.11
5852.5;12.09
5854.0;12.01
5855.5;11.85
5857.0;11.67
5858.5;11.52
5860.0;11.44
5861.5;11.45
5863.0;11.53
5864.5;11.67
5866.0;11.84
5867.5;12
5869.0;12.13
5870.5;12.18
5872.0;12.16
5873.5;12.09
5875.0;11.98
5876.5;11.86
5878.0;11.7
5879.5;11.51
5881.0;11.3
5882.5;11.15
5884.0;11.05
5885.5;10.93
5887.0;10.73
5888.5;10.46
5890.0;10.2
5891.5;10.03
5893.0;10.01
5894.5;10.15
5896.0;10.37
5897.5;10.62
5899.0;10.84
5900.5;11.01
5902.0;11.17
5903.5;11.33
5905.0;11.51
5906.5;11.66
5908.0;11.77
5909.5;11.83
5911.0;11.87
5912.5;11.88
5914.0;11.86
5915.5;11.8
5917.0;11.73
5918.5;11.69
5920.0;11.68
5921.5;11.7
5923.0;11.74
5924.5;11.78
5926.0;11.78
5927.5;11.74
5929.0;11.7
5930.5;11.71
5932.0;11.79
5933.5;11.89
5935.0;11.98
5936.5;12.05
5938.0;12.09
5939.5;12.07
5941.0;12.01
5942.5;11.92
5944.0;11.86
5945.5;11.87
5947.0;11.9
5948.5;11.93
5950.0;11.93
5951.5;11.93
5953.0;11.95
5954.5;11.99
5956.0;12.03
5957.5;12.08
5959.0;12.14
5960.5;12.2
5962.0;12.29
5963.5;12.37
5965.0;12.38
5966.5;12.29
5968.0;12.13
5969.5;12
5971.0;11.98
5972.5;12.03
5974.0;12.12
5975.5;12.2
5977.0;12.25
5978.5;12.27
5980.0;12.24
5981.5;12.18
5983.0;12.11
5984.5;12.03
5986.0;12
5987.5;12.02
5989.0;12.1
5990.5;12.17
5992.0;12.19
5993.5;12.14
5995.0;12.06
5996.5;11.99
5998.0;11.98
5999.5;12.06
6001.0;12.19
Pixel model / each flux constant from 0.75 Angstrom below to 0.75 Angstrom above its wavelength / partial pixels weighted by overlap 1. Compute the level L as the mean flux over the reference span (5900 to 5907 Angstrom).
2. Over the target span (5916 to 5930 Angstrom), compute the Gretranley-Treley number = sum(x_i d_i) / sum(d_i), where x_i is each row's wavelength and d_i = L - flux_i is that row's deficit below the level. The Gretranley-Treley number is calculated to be 5923.1 Angstrom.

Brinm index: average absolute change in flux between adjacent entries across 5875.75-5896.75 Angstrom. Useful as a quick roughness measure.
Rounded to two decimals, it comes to 0.17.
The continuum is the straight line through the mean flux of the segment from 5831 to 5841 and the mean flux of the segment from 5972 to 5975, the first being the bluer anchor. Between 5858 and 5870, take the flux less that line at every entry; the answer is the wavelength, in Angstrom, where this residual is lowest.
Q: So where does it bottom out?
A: 5860.0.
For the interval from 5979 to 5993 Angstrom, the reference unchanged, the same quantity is 5986.0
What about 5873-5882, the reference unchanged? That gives 5881.0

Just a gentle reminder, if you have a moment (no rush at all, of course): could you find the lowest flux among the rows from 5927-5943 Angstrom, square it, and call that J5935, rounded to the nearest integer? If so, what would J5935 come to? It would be 137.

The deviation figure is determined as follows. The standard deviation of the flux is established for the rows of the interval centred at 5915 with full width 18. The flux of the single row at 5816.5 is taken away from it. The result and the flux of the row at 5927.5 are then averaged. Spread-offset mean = -0.26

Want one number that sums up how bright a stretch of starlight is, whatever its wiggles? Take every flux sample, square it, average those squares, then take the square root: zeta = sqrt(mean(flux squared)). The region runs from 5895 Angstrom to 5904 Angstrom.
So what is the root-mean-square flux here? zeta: 10.9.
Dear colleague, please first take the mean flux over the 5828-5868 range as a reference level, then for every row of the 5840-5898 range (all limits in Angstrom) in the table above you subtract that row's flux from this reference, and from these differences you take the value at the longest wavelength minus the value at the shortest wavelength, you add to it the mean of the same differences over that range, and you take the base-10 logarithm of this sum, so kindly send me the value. 0.4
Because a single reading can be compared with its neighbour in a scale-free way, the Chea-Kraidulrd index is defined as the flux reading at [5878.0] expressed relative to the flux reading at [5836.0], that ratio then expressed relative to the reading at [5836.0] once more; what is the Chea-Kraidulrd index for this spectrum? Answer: 0.073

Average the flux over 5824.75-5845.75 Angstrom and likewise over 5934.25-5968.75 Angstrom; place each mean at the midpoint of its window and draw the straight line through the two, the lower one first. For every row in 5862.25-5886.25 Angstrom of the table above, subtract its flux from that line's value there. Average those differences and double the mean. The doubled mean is 1.4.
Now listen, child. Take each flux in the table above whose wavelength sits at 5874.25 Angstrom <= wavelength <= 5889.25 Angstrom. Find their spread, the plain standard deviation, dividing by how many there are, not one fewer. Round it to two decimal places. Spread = 0.47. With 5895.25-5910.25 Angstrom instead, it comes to 0.47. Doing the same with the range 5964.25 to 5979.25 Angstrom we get 0.13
